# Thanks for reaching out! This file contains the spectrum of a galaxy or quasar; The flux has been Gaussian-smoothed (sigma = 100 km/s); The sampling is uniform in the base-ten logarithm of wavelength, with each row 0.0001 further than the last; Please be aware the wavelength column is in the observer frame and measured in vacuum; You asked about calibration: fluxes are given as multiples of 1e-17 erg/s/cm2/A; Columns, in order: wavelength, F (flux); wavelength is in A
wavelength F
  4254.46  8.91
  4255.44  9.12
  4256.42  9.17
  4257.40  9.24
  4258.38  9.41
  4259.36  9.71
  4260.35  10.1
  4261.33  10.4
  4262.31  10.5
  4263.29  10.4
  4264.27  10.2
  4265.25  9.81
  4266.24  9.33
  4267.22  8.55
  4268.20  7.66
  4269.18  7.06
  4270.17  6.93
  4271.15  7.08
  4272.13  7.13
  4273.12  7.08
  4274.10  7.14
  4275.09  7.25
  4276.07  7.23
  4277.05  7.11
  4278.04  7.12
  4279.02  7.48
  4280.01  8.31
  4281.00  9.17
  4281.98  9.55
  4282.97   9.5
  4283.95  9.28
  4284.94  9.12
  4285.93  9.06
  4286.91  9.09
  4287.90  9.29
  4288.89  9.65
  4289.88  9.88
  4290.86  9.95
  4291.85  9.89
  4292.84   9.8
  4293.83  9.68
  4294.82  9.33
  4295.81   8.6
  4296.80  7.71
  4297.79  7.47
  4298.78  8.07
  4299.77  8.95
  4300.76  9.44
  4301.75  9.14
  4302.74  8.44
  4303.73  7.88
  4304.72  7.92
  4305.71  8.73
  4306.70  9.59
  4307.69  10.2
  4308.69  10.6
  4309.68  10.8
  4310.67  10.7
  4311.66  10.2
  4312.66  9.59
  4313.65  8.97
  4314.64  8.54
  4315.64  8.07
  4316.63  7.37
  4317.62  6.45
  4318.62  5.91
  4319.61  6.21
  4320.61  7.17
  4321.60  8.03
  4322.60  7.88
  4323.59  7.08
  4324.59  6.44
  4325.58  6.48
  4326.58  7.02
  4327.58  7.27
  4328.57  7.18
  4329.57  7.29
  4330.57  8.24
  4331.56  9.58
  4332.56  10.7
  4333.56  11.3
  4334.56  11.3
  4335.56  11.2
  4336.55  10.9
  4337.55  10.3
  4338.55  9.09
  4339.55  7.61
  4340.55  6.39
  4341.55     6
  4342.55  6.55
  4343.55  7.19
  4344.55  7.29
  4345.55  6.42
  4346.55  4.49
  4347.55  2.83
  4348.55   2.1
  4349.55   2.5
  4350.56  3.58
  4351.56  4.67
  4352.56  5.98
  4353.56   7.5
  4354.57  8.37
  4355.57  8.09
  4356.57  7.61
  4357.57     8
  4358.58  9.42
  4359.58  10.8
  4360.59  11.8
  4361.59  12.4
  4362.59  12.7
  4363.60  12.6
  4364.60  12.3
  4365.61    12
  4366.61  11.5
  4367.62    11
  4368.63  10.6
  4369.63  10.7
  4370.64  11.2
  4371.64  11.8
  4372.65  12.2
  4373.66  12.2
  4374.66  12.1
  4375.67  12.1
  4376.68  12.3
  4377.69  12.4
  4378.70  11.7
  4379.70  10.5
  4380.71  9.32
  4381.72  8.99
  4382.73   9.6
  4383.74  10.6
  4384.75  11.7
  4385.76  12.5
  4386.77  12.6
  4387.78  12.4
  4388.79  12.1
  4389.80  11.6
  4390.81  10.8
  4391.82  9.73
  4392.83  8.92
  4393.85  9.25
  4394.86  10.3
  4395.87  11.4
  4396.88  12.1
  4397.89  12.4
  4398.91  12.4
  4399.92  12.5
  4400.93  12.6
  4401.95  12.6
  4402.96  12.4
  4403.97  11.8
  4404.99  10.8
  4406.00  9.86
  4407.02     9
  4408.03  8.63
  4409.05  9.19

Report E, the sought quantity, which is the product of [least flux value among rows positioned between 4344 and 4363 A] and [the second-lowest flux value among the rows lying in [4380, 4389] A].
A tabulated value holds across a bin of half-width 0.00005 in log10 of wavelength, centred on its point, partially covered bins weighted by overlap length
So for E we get 20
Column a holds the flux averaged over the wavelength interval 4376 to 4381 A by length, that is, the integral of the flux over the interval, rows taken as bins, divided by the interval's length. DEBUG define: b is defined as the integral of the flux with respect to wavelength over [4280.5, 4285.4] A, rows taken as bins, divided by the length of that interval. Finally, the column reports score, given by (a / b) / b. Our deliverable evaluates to 0.13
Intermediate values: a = 11.4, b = 9.3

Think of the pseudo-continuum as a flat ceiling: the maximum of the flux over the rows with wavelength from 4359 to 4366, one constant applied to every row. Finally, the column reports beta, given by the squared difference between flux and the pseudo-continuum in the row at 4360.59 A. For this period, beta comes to 1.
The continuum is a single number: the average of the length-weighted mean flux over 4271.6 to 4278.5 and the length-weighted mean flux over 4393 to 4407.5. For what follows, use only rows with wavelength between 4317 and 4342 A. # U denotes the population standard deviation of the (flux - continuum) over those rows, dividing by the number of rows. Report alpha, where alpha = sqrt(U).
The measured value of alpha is 1.35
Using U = 1.8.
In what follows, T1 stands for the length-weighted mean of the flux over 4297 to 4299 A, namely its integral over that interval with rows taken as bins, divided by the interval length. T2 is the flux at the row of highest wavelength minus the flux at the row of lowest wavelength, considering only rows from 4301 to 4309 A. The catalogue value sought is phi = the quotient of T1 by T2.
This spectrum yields 5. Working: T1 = 7.7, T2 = 1.5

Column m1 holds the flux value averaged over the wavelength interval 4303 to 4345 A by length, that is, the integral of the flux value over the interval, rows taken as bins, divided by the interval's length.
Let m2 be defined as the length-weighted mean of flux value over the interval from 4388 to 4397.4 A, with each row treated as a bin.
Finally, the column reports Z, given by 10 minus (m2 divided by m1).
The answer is 8.7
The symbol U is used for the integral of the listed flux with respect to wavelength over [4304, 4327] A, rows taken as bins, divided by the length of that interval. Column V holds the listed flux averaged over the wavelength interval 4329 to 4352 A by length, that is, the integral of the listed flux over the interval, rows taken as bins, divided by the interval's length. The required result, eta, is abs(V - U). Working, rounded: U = 8.3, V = 7.3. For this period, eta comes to 1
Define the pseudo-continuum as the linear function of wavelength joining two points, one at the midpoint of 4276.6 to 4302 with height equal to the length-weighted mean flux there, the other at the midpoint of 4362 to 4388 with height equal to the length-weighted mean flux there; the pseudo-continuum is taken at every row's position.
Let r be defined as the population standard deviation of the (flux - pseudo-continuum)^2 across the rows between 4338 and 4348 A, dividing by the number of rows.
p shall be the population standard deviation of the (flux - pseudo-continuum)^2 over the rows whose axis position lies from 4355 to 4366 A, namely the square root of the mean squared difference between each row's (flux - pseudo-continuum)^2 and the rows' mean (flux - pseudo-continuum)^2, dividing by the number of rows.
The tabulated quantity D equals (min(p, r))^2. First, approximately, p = 3.7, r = 16.5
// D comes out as 14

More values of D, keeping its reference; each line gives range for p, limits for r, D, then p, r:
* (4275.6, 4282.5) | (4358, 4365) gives 1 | 0.7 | 0.9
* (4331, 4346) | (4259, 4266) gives 1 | 7.4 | 1.1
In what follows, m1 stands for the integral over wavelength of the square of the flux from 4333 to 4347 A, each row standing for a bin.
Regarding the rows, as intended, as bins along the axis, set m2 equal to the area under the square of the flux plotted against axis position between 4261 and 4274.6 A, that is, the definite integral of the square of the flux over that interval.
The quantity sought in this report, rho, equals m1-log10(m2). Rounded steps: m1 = 1037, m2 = 1010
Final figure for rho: 1034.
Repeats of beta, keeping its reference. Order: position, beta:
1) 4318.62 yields 46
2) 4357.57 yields 22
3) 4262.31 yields 5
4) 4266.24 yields 11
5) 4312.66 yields 10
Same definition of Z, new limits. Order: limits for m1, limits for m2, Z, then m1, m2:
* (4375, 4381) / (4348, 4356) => 9.5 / 11.5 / 5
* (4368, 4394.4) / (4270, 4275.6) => 9.4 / 11.1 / 7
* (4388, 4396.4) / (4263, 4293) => 9.2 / 10.6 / 9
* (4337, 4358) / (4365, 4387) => 8.2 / 6.3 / 11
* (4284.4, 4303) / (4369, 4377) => 8.7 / 9.1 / 12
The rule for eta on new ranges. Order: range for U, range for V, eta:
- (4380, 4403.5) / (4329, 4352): 4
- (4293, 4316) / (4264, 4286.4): 1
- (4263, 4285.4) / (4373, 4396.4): 3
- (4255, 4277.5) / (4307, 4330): 1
